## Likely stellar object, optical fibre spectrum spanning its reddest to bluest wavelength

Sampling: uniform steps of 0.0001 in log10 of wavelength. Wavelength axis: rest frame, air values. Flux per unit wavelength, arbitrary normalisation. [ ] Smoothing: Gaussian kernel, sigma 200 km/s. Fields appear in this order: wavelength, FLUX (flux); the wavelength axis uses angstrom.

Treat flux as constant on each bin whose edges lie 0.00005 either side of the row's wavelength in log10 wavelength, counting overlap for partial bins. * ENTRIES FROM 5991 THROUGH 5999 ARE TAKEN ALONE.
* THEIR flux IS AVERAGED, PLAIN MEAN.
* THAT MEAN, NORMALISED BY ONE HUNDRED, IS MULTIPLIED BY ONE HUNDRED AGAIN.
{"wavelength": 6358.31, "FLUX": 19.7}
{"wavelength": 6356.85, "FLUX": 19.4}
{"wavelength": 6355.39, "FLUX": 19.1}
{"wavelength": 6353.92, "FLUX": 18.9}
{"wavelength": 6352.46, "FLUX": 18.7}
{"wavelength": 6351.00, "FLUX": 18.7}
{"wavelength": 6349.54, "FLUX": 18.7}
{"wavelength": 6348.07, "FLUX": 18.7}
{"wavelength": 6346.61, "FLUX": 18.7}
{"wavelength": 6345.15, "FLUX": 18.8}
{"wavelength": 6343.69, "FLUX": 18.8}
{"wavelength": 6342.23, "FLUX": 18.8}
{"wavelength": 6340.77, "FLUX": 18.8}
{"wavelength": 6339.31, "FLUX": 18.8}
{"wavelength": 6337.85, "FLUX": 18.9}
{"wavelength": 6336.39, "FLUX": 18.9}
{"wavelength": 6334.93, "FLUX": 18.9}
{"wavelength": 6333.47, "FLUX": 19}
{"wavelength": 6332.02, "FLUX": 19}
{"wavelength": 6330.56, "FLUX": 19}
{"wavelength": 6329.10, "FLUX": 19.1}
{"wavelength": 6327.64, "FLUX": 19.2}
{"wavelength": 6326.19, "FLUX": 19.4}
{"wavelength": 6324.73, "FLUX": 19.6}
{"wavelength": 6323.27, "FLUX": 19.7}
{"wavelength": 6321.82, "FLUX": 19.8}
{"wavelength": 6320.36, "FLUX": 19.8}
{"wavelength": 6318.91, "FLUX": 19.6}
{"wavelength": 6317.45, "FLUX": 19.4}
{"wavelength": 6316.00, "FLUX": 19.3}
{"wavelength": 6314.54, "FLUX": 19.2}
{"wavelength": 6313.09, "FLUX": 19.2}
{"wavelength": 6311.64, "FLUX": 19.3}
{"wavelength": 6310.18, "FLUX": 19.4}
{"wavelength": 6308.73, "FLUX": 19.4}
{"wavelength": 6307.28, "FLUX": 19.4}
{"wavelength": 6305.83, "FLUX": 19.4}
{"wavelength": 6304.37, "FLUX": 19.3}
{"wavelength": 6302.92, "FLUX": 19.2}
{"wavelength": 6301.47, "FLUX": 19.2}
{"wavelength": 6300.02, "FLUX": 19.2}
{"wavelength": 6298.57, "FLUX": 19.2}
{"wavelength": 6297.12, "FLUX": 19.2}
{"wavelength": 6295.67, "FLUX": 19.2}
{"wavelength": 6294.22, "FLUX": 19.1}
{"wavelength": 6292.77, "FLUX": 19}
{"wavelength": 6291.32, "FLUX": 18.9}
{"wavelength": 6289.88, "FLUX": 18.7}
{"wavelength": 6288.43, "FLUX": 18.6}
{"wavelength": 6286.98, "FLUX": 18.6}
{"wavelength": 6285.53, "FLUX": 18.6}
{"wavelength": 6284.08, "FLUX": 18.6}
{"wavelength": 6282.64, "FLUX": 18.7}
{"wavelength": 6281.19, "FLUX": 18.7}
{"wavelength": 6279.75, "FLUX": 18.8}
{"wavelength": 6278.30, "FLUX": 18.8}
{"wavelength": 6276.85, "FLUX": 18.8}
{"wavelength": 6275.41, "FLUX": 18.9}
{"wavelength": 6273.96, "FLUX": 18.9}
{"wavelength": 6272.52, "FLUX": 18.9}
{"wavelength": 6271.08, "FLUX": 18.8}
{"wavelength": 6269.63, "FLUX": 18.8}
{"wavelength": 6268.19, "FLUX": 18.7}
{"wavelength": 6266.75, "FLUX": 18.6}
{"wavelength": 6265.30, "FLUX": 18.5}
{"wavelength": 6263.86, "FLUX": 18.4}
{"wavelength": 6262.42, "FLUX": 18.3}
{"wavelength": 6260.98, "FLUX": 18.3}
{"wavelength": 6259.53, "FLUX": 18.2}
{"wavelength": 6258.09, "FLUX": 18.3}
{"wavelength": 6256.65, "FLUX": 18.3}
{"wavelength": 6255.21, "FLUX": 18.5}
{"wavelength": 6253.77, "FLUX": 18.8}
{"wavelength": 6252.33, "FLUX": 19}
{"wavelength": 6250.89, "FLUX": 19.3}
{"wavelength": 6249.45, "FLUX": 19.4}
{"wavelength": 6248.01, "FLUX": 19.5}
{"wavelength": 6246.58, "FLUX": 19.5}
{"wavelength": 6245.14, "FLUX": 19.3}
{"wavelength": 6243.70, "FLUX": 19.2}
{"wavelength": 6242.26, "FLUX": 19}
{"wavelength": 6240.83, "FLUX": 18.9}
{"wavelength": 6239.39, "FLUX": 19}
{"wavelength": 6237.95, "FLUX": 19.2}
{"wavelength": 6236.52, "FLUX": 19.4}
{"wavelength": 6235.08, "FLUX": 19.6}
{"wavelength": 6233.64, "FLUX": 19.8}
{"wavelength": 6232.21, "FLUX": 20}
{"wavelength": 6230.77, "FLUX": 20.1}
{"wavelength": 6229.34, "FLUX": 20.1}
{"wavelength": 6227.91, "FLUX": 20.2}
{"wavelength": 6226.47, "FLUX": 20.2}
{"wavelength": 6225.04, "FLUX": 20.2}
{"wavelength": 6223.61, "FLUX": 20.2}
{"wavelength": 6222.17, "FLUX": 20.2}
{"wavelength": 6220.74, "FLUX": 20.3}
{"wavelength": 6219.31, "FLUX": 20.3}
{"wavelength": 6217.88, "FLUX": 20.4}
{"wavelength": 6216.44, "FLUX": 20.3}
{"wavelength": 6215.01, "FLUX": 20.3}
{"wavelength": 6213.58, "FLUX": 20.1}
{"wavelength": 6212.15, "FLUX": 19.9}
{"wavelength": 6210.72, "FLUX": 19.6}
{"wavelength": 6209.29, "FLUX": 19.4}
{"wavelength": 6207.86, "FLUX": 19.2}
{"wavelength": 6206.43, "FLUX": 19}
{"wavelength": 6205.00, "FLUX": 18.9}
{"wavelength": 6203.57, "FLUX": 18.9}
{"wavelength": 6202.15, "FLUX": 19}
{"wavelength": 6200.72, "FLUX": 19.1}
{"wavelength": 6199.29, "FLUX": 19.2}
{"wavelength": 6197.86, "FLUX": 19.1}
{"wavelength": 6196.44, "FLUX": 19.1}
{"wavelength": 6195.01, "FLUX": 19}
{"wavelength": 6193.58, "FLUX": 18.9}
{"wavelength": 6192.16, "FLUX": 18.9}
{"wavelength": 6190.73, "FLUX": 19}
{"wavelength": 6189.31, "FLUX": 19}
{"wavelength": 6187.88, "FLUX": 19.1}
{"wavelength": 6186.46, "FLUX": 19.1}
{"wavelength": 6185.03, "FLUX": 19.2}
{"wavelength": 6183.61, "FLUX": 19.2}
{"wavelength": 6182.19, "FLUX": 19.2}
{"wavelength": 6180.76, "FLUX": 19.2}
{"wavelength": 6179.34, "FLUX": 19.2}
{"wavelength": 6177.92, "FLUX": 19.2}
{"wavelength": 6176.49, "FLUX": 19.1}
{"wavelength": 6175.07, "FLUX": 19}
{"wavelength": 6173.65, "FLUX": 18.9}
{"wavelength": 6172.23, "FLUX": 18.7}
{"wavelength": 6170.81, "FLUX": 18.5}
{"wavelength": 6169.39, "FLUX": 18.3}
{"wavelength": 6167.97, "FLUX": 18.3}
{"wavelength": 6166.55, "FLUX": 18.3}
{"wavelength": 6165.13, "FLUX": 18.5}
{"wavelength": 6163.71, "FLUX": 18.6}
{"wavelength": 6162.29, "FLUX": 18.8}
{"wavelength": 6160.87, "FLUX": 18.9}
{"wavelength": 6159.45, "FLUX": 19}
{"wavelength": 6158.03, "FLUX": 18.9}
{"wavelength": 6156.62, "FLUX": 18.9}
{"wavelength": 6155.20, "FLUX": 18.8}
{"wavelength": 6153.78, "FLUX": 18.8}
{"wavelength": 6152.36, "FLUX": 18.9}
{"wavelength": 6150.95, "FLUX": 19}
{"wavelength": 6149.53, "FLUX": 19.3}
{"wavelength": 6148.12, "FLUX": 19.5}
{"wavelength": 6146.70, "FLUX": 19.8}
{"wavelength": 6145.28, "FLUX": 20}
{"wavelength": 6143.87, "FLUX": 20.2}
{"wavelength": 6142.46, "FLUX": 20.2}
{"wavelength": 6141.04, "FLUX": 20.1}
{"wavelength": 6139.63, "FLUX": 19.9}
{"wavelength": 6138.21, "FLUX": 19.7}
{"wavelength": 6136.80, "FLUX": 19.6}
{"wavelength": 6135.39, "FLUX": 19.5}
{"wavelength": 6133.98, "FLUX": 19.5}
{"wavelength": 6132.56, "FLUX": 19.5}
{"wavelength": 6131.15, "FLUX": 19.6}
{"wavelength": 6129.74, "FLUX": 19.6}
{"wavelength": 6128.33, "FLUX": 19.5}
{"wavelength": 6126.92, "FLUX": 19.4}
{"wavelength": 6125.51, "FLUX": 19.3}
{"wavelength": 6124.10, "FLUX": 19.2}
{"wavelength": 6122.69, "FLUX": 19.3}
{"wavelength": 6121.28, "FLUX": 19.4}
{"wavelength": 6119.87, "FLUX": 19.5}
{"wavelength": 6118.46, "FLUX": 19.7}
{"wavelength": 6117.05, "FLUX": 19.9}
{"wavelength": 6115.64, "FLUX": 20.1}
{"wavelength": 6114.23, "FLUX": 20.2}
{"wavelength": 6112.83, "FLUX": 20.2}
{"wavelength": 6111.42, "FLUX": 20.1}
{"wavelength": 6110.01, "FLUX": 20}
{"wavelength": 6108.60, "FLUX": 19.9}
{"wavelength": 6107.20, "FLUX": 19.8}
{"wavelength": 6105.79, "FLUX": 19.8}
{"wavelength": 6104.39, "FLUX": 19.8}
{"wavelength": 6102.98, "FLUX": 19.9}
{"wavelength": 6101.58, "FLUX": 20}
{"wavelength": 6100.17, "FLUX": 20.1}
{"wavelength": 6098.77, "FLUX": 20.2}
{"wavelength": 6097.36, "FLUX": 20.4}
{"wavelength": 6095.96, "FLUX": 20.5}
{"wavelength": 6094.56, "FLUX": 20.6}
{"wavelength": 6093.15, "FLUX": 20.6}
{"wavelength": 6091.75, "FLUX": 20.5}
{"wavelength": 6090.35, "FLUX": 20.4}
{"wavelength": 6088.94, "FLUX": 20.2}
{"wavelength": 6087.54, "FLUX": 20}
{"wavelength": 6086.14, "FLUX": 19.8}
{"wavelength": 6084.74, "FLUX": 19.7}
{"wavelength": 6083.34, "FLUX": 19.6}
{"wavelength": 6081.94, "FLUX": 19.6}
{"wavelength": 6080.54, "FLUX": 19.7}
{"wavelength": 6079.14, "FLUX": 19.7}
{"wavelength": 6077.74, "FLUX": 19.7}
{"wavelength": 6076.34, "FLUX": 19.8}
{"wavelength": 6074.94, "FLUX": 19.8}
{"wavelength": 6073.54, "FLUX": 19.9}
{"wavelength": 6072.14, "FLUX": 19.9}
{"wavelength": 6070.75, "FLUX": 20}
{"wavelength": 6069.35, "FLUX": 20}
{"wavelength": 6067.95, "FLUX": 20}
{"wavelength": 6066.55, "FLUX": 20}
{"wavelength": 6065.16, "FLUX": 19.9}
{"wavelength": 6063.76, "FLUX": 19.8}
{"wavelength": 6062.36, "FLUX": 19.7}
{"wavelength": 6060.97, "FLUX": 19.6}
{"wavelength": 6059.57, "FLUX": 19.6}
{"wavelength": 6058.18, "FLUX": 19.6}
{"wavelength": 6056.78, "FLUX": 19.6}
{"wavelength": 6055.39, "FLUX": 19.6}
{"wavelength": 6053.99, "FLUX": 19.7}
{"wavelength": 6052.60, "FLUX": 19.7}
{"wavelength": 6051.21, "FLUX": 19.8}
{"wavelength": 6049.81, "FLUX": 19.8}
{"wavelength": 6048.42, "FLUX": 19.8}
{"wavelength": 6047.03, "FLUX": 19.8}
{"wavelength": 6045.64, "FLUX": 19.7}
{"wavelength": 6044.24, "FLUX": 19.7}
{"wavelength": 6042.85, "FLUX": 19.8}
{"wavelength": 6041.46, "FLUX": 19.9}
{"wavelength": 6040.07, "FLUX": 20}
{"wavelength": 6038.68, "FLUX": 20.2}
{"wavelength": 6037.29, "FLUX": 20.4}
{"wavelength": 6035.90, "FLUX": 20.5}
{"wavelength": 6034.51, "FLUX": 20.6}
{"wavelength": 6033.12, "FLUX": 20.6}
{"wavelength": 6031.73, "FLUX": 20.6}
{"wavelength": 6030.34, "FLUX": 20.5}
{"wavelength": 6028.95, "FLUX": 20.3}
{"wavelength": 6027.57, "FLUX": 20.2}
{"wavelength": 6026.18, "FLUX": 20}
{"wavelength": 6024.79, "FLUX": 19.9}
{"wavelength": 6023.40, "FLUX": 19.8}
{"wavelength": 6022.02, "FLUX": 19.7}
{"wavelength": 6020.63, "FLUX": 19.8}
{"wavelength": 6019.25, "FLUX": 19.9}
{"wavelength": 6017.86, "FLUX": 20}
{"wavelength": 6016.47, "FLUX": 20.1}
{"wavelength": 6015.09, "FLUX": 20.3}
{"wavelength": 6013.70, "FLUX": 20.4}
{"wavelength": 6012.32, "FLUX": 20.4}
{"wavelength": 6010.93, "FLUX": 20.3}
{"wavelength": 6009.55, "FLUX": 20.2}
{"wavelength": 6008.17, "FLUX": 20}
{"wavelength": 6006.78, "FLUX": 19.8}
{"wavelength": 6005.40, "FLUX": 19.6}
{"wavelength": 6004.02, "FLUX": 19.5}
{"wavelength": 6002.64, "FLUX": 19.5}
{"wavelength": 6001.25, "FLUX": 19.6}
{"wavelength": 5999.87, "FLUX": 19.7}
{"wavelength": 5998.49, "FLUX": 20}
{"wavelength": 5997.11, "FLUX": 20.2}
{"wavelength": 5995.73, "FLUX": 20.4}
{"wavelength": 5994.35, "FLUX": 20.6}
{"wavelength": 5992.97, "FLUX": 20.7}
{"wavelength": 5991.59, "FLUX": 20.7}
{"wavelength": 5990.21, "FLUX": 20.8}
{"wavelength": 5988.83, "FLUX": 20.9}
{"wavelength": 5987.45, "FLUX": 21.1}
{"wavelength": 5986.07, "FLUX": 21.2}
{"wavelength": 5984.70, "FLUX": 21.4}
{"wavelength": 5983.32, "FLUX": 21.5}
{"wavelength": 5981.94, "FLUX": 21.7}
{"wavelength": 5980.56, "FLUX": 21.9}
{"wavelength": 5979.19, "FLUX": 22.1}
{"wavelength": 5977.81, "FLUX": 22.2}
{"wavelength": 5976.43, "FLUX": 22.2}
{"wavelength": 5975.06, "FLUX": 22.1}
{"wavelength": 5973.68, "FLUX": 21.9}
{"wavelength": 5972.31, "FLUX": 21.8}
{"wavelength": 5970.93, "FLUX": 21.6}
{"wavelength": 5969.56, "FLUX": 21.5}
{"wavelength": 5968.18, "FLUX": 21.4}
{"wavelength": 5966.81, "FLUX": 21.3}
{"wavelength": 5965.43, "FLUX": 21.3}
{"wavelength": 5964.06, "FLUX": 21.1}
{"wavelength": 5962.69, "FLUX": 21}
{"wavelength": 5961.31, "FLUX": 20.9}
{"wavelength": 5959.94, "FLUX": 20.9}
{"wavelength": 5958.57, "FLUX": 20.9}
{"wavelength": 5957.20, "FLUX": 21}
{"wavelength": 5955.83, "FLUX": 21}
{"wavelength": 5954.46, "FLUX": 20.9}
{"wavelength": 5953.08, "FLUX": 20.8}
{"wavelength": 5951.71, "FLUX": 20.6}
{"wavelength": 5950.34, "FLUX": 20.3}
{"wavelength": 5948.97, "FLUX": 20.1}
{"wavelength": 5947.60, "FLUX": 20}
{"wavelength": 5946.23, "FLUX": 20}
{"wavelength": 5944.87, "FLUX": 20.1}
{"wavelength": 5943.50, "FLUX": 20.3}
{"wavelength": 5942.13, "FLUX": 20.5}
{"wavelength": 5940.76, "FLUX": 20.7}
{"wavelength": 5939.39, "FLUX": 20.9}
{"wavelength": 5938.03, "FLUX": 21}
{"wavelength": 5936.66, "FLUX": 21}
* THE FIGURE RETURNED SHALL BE 20.4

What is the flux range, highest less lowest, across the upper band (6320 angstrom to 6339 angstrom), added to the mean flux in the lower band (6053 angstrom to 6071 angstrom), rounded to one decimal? 20.7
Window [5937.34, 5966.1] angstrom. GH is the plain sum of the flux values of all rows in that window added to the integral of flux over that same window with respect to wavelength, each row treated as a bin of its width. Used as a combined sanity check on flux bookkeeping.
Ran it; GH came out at 1029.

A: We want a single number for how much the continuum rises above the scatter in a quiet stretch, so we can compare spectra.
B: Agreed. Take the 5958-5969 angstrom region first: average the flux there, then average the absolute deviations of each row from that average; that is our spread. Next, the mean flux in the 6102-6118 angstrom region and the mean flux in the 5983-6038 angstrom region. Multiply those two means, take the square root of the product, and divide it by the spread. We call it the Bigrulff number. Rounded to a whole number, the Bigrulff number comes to 115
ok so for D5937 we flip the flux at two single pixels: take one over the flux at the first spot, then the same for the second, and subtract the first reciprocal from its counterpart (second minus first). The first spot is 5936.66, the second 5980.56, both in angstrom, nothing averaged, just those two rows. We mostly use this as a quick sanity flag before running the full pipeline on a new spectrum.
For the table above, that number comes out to -0.0020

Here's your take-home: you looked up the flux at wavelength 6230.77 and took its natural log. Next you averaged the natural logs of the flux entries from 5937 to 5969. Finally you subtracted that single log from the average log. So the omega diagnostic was 0.031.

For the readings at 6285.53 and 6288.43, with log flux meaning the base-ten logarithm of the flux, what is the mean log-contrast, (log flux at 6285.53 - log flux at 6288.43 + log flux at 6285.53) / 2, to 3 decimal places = 0.635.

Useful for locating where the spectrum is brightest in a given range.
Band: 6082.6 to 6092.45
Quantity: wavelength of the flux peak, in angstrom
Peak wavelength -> 6091.75 angstrom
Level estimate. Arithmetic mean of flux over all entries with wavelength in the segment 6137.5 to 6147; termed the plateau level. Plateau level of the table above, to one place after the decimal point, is 20.0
